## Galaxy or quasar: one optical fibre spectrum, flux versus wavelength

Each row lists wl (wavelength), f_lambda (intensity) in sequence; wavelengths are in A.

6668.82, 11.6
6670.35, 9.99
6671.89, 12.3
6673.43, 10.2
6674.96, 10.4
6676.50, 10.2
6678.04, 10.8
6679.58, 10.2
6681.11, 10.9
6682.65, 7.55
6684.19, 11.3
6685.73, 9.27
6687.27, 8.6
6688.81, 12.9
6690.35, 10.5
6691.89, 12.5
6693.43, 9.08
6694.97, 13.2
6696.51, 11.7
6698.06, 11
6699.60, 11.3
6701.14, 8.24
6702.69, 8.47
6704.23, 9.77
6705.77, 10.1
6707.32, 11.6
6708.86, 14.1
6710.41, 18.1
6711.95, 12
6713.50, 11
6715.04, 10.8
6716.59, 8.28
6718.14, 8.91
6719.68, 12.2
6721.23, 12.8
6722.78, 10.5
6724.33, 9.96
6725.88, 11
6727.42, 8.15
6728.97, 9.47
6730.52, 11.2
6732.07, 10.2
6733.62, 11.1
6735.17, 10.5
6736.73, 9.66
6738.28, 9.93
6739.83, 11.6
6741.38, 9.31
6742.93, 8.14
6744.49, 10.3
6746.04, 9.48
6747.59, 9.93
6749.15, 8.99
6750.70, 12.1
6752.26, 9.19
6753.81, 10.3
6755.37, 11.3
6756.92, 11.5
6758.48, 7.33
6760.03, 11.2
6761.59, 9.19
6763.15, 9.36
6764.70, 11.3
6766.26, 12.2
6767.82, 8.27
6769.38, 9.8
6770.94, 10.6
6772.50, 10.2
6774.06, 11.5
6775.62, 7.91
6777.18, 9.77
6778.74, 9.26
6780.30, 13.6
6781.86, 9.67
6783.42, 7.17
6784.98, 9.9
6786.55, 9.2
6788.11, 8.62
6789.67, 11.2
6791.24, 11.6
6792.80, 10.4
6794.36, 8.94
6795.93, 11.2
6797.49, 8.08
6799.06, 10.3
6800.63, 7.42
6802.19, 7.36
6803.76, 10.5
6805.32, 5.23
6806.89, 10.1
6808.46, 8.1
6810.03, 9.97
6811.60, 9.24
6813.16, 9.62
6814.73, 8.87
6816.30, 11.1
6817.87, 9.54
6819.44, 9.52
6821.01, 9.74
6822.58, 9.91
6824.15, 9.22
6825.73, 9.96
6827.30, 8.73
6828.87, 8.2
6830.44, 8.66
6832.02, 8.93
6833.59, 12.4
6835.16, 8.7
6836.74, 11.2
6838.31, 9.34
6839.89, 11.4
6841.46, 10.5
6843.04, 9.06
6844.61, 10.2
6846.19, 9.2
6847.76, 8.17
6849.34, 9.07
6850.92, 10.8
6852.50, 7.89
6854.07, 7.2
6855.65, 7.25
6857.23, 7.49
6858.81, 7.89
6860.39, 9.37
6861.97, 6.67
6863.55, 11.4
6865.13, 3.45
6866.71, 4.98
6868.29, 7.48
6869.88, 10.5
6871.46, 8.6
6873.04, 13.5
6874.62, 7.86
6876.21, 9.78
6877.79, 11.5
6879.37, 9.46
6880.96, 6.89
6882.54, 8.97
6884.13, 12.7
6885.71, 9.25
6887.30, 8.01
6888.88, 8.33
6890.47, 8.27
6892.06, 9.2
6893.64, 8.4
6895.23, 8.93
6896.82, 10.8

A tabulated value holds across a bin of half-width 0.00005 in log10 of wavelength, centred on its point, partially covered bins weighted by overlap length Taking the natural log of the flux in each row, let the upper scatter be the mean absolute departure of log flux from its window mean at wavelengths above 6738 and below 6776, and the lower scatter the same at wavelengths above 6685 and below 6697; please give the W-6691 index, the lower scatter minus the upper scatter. 0.04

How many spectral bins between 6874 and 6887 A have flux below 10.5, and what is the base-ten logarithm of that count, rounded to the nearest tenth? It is 0.8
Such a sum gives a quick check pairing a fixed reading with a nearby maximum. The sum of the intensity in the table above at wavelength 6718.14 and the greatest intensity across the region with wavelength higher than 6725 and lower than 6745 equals 20.5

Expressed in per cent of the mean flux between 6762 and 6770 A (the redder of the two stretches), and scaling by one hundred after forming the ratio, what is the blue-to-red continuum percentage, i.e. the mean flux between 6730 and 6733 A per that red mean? 105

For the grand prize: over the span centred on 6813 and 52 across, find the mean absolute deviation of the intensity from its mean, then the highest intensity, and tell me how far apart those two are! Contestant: 11.3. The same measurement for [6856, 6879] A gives 11.4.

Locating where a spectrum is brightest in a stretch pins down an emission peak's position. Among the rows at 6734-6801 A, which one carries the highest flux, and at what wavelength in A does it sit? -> 6780.30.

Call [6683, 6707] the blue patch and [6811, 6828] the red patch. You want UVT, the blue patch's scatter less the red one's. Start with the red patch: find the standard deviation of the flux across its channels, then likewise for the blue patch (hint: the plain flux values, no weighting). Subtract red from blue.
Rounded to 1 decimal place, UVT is 1.0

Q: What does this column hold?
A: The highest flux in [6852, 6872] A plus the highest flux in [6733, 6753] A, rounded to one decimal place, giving 23.5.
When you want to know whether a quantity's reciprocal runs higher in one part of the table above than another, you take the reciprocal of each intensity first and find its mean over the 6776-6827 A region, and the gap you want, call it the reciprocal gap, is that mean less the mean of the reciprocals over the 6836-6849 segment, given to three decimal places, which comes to 0.006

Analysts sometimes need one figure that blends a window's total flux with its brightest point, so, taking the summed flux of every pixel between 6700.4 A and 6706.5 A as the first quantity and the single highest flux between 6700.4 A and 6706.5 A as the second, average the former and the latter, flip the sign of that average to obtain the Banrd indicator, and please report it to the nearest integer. -23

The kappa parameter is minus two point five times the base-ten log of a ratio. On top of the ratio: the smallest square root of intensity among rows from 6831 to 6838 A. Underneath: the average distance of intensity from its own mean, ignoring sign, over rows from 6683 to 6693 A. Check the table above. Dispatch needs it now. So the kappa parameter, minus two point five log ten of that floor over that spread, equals -0.82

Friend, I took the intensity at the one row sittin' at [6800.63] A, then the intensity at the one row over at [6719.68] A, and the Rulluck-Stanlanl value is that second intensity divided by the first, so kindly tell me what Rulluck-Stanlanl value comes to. 1.6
